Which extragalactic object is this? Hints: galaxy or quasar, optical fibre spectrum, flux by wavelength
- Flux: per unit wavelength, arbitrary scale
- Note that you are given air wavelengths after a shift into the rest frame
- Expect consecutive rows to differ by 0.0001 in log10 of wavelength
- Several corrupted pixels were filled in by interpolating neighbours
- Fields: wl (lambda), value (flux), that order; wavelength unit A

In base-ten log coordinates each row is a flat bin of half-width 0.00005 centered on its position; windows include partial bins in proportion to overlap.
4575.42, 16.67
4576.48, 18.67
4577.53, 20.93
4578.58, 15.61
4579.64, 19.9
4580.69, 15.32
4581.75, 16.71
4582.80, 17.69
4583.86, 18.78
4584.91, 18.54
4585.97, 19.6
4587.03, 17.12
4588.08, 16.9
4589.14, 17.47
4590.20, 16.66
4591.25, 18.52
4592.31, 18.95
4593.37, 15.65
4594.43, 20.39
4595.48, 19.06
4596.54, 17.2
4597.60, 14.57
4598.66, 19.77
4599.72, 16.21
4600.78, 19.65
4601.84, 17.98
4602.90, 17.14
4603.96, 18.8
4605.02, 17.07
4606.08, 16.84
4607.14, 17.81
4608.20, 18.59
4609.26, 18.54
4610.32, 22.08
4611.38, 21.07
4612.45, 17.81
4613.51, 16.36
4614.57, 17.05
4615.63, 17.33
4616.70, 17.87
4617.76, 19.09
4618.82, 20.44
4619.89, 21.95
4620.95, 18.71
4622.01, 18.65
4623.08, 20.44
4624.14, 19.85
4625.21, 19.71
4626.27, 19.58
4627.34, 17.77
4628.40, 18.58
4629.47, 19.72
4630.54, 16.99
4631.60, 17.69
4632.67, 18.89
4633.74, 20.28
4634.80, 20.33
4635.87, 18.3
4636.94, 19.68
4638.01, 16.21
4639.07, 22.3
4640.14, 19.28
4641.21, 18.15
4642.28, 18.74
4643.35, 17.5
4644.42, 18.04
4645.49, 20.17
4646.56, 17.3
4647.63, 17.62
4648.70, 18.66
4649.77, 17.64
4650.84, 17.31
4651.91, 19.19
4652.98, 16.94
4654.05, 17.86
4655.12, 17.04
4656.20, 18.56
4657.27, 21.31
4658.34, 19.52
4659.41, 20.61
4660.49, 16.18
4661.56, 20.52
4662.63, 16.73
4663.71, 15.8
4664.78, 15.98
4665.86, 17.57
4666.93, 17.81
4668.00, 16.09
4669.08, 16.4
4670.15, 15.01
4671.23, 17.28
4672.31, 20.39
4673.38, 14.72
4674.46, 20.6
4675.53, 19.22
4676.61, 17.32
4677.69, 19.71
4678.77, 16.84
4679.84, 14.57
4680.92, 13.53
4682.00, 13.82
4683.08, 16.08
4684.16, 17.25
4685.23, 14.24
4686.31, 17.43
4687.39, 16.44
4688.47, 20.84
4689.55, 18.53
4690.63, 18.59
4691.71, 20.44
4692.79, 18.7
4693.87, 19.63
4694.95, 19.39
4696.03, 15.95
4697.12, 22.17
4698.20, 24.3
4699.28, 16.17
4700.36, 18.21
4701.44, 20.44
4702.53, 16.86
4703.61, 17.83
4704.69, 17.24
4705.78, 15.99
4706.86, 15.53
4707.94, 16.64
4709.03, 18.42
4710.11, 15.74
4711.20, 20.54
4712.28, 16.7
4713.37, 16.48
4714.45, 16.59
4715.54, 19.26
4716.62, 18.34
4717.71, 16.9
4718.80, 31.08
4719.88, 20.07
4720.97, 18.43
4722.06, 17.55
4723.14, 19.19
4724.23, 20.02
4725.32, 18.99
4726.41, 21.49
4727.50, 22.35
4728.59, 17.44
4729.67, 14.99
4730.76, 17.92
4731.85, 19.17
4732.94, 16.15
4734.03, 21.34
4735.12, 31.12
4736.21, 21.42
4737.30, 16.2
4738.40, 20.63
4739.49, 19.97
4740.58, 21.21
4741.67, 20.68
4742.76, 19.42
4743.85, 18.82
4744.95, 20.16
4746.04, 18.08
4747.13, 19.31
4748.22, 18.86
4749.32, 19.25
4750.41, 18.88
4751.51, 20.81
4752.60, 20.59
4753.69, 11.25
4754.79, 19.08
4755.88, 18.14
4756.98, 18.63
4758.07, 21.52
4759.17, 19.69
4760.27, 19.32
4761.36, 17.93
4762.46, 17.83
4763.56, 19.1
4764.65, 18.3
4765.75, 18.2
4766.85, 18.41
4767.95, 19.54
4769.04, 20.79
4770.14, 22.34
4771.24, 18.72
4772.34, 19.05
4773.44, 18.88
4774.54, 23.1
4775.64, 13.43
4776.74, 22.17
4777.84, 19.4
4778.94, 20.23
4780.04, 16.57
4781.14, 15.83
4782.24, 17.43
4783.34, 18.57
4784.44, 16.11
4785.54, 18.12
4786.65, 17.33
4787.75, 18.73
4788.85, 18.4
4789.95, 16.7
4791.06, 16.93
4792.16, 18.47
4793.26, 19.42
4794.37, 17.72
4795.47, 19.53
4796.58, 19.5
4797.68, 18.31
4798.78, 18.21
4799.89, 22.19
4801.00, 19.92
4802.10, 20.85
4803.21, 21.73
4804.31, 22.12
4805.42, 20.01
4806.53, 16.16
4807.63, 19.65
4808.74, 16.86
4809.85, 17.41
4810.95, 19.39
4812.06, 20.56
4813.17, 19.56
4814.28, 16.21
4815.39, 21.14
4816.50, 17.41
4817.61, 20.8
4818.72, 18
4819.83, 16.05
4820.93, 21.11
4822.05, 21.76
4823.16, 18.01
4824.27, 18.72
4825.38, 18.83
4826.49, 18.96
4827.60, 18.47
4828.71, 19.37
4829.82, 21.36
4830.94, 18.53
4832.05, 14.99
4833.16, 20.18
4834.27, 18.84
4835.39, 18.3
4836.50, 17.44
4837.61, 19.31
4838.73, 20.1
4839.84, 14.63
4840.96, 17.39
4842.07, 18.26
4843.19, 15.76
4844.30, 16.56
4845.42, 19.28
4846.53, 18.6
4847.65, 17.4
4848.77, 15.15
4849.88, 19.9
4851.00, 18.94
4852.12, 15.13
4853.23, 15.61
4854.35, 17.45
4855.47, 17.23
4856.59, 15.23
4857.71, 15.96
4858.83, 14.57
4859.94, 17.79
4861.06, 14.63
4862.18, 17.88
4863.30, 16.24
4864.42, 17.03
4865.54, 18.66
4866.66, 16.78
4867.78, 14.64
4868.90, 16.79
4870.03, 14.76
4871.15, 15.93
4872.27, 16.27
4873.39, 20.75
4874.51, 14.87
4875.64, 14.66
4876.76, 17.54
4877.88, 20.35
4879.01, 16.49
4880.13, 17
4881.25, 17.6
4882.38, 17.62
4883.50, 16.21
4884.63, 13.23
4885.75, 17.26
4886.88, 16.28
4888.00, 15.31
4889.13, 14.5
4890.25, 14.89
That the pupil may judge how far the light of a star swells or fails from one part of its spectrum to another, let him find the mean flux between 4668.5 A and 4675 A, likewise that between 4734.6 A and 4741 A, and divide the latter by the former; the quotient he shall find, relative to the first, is 1.25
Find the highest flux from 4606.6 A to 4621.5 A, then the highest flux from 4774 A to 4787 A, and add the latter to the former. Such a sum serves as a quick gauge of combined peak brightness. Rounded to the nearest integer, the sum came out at 45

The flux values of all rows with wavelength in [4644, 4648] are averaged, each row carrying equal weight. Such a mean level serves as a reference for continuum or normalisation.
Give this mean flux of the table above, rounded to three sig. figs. 18.3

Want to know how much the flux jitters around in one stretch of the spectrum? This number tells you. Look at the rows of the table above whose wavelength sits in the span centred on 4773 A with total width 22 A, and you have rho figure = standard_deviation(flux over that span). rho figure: 2.2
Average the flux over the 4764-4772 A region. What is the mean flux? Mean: 19.5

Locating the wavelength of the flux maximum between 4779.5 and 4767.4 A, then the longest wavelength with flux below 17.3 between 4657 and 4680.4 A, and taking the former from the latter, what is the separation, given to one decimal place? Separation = -94.7 A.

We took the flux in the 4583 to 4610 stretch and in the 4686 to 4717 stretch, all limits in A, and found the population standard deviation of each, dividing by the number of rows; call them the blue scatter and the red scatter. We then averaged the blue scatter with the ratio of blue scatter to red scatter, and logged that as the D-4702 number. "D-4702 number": 1.0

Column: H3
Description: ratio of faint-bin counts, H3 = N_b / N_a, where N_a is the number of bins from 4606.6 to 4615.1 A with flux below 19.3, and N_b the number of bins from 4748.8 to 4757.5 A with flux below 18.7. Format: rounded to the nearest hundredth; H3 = 0.50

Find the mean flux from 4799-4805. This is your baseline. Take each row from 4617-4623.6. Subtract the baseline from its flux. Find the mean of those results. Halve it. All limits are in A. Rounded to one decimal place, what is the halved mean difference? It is -0.7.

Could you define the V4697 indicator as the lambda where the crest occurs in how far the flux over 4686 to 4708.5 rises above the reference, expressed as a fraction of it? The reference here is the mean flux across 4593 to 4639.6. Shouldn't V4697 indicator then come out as 4698.20 A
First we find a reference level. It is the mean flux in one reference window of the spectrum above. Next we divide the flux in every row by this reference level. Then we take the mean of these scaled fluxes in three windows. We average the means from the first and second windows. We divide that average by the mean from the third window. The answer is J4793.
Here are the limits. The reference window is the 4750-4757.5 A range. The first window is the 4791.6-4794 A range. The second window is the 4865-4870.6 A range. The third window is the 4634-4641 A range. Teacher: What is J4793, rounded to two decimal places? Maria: 0.91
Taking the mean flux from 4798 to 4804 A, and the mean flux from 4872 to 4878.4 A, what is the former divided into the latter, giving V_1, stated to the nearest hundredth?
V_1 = 0.85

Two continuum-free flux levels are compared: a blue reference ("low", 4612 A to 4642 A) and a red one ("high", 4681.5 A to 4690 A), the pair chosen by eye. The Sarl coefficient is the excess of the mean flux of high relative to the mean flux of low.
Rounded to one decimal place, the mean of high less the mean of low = -2.1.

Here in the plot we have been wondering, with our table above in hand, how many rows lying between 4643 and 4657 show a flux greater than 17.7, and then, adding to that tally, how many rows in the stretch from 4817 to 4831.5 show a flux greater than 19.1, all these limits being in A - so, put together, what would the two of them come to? 11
